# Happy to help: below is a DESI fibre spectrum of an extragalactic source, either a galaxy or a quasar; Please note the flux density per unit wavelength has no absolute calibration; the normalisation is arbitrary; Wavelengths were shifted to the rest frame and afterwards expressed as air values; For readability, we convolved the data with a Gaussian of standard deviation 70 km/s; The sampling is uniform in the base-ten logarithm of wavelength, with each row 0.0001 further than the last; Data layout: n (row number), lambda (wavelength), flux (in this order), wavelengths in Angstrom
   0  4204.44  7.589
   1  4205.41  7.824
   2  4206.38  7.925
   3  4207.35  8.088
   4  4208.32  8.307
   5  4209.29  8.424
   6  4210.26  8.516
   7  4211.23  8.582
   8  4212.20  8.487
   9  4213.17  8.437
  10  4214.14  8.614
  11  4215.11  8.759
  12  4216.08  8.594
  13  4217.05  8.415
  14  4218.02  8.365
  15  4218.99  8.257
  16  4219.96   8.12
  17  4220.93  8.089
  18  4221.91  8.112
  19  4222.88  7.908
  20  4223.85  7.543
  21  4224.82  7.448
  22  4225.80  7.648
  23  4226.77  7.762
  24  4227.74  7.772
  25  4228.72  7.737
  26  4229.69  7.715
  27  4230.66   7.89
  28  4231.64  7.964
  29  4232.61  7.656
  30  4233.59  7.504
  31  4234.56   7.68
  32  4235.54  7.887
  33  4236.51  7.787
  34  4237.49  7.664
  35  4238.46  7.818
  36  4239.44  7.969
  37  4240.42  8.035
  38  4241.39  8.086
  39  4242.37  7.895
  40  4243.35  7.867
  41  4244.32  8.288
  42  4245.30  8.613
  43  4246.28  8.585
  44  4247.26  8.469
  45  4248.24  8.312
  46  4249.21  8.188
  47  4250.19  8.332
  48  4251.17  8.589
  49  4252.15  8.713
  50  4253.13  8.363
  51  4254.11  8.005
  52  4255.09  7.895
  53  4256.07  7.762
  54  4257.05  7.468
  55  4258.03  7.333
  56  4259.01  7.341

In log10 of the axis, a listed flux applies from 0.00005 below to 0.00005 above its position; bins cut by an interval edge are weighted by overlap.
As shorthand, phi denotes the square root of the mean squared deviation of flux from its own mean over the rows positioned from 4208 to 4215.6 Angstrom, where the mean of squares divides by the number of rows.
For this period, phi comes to 0.13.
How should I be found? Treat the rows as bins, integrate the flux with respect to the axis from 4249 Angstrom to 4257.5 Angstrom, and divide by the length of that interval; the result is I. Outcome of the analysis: 8.1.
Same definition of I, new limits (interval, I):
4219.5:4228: 7.8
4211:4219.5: 8.5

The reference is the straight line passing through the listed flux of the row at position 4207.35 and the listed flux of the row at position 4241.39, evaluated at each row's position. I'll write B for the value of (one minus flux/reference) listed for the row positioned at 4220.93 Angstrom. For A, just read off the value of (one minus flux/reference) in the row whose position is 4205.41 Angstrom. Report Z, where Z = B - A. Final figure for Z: -0.03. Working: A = 0.033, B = 0.000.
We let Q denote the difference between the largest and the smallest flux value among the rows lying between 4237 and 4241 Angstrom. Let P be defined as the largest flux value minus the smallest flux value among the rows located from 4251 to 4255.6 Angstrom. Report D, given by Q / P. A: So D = 0.5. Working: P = 0.8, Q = 0.37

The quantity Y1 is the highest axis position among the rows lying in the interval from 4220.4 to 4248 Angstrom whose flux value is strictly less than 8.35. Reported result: 4244.32 Angstrom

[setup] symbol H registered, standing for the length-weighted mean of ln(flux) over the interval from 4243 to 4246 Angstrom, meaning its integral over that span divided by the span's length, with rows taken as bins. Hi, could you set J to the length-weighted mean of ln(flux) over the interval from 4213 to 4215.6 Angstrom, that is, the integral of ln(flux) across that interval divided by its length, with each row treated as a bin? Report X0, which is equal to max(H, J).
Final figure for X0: 2.16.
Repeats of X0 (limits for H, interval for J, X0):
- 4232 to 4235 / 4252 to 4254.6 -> 2.12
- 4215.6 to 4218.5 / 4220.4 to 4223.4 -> 2.14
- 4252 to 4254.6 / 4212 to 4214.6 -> 2.14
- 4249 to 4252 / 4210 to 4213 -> 2.14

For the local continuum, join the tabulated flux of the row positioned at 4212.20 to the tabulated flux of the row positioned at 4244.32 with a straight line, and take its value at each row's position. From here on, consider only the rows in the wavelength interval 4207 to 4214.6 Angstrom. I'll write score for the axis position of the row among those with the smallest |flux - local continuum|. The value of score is 4212.20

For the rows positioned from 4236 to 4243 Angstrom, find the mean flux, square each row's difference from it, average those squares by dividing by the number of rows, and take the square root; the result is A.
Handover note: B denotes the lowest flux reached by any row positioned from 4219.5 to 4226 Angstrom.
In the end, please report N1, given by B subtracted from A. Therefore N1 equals -7.31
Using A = 0.138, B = 7.448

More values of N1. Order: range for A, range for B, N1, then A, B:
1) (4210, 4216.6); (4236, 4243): -7.57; 0.097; 7.664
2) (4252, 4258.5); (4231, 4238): -7.06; 0.448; 7.504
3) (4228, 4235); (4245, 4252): -8.05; 0.141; 8.188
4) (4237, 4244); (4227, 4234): -7.37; 0.131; 7.504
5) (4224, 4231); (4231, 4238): -7.38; 0.127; 7.504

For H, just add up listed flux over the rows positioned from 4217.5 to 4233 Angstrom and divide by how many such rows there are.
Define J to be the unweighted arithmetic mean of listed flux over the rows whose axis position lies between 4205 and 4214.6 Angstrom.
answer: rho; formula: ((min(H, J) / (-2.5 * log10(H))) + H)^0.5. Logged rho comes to 2.088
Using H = 7.87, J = 8.32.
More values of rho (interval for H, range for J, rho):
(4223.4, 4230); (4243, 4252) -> 2.048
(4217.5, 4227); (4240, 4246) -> 2.097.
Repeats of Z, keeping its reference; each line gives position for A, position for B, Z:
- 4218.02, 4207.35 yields 0.03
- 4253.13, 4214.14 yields -0.03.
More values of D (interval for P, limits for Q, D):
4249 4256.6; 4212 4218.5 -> 0.4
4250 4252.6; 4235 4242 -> 1.1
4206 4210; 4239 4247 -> 1.5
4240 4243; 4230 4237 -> 2.4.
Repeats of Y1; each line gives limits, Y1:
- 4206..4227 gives 4226.77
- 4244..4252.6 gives 4250.19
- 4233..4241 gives 4240.42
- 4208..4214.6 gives 4208.32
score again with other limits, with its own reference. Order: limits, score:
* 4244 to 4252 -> 4244.32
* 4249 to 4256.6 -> 4249.21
